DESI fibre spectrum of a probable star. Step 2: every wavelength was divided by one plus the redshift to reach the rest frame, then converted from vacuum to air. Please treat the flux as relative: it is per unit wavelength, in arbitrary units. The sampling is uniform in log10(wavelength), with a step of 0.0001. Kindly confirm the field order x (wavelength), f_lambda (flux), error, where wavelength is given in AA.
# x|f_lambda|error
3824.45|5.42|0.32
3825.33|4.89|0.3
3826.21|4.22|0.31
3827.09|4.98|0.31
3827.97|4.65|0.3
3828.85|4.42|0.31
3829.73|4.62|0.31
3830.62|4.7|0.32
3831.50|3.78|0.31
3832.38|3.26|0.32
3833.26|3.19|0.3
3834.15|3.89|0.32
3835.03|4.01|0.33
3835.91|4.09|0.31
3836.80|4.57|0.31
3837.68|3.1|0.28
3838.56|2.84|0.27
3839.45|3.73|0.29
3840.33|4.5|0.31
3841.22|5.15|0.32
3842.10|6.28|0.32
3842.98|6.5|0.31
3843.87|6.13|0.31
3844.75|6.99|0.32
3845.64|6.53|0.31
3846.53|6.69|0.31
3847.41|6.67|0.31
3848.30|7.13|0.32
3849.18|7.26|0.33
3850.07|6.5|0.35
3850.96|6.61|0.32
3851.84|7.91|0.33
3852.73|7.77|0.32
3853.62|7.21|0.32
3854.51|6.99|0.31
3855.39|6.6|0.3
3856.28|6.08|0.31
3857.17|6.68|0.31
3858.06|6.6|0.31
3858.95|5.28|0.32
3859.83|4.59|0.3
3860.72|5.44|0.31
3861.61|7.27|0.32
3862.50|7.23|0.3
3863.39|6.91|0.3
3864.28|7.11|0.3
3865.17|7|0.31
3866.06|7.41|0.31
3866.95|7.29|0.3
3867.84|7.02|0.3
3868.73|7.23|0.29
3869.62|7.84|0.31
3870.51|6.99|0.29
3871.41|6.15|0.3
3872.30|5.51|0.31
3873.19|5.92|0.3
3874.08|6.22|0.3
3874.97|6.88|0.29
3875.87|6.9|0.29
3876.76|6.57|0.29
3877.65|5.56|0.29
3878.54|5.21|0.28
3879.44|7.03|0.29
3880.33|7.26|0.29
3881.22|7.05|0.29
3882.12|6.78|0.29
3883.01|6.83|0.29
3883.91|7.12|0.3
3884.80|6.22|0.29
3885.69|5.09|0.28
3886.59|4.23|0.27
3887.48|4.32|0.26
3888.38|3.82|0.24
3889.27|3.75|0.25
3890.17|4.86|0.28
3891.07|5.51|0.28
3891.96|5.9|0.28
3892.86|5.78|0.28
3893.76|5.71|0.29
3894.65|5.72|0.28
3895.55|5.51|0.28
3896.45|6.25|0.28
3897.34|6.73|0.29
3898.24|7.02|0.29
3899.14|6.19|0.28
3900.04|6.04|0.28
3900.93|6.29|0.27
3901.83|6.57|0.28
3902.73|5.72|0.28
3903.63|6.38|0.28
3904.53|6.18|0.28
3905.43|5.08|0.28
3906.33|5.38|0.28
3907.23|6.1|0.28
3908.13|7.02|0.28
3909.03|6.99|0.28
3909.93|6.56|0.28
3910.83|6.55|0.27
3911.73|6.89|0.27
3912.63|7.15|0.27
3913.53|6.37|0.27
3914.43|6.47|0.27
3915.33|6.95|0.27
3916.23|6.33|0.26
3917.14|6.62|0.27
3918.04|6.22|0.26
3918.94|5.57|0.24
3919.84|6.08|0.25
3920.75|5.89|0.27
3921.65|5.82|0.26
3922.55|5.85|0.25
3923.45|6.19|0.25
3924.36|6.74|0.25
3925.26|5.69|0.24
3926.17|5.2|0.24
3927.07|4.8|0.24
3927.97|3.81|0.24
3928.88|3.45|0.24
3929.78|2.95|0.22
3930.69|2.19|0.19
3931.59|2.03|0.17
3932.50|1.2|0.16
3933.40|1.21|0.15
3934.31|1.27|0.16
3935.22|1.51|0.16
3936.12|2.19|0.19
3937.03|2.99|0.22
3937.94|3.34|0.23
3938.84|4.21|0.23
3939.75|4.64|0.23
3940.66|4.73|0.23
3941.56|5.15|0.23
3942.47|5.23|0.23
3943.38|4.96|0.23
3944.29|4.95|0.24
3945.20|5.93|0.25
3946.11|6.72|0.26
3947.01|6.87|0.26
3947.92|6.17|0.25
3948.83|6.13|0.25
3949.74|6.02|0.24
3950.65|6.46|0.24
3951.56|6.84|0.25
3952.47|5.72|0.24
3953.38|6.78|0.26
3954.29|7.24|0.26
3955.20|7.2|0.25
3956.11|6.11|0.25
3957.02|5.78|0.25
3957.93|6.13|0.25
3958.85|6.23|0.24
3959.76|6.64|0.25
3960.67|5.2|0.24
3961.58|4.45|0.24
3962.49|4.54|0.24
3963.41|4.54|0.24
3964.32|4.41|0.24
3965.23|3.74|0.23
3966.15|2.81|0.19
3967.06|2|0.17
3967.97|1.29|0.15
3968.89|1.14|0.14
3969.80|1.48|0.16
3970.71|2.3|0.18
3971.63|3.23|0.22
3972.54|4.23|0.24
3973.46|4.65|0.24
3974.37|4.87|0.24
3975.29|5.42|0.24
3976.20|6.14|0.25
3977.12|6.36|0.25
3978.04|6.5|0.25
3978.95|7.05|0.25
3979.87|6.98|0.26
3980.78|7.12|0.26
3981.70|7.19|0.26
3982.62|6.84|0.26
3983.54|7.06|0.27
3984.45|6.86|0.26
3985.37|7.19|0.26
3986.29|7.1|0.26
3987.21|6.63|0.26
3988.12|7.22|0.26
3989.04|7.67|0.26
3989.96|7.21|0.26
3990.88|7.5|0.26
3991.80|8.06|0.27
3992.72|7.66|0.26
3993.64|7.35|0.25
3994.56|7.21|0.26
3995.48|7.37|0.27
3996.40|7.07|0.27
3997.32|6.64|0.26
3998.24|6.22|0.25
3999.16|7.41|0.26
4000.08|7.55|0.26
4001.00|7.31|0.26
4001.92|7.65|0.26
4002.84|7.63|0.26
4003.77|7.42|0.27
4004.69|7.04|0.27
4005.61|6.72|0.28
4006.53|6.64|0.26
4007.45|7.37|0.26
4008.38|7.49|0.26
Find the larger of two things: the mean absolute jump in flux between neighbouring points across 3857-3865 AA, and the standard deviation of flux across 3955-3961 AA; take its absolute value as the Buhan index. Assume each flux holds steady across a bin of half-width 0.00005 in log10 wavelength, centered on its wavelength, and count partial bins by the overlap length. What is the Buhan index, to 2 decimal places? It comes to 0.67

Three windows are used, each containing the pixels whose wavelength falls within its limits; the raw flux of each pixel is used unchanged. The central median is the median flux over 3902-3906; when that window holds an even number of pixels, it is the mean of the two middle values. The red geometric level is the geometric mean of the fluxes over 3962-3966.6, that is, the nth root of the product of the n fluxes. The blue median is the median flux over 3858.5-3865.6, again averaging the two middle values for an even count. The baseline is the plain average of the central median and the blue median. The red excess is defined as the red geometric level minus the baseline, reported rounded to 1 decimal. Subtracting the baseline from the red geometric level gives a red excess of -2.5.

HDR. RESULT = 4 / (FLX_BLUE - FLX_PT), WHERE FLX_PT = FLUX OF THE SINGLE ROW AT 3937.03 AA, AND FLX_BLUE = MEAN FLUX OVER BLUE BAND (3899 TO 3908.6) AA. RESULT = 1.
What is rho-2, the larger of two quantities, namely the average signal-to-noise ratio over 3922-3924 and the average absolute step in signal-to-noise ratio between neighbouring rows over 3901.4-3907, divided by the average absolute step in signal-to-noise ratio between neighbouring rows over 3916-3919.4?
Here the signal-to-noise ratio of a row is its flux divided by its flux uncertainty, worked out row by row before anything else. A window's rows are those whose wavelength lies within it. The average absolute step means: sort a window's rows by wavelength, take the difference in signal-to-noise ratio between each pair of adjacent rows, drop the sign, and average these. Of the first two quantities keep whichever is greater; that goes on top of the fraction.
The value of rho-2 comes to 49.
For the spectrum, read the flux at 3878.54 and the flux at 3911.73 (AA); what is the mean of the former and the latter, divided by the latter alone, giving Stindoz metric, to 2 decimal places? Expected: 0.88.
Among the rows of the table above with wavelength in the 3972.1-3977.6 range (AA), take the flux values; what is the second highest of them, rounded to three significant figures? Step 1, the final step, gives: 6.14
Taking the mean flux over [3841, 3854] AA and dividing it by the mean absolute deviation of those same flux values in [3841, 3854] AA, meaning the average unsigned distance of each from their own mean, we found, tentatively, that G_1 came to 14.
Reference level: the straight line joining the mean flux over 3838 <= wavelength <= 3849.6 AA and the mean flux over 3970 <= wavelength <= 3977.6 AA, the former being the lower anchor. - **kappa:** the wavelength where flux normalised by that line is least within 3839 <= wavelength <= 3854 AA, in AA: 3839.45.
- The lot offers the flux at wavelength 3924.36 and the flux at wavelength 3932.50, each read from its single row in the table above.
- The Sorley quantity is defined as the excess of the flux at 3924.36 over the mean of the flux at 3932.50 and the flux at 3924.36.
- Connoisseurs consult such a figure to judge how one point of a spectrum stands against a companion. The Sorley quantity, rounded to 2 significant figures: 2.8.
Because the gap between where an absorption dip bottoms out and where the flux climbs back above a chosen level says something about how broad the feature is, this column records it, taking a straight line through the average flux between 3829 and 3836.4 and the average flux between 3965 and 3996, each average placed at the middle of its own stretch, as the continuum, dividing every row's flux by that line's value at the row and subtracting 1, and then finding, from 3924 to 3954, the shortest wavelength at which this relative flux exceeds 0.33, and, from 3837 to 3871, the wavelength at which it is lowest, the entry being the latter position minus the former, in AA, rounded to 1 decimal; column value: -85.8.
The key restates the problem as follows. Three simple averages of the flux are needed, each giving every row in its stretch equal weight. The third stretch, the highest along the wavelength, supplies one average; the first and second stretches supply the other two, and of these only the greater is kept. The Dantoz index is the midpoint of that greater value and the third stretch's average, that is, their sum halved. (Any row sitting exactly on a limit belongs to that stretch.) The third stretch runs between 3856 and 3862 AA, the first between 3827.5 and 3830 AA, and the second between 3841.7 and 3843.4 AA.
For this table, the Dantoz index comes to 6.19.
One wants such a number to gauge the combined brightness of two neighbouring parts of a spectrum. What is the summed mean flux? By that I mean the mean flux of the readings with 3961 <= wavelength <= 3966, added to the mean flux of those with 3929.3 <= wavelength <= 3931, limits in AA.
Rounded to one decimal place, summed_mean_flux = 6.9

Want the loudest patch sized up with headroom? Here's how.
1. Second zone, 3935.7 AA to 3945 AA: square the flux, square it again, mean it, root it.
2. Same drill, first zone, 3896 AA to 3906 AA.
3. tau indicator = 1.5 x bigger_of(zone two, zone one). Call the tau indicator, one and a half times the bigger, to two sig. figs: 59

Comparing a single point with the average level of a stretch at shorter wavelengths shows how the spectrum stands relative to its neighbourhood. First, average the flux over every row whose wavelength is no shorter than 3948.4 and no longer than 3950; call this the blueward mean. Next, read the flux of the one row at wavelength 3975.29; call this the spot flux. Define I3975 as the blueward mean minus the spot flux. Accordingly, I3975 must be 0.7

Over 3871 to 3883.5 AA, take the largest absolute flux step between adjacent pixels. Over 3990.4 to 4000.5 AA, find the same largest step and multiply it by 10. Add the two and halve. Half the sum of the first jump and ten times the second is 7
